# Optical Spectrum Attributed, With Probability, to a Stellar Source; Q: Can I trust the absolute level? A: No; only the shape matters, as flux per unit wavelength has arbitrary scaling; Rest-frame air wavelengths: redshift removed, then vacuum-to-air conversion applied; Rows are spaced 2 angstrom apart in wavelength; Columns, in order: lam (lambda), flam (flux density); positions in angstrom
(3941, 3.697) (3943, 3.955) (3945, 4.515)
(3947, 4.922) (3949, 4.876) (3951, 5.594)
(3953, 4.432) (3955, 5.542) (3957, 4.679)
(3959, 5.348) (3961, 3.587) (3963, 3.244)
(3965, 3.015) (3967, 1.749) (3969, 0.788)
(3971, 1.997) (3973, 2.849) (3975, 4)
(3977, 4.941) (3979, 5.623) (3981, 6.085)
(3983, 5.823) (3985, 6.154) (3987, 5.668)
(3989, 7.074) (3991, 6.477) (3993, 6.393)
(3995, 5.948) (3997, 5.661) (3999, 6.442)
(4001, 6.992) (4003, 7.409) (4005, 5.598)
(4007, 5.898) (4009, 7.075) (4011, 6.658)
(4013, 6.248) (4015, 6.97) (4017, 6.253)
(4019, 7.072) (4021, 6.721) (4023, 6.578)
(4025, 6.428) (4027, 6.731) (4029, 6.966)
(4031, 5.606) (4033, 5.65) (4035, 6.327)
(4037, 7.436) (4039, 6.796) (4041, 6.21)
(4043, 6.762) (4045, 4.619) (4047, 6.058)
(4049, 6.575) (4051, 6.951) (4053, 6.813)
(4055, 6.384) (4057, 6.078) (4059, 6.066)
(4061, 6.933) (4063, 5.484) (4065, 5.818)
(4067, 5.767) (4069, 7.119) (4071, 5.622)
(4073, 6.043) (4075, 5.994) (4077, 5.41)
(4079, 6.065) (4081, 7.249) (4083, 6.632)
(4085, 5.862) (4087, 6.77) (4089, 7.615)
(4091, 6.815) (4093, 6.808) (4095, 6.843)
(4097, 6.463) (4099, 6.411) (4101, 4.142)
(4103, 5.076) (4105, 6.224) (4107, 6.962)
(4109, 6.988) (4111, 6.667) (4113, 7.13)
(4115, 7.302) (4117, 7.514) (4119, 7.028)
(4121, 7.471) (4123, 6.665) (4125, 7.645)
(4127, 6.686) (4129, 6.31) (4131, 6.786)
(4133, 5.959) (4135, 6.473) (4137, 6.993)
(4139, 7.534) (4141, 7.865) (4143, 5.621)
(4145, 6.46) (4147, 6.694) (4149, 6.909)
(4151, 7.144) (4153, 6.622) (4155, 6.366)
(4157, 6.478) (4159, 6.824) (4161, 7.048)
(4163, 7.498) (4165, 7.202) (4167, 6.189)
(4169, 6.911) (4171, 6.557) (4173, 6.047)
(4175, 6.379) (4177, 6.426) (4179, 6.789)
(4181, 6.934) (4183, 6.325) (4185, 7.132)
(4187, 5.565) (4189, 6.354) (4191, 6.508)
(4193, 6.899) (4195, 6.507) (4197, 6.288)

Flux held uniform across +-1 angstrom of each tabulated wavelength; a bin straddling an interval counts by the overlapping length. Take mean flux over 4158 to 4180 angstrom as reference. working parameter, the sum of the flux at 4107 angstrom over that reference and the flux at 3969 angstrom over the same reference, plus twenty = 21.2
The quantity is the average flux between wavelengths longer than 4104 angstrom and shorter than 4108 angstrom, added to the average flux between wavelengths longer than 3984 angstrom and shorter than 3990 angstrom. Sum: 12.9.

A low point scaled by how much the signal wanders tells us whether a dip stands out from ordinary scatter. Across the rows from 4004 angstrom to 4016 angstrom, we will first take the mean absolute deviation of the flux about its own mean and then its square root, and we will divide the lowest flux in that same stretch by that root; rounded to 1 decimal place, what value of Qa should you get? 8.0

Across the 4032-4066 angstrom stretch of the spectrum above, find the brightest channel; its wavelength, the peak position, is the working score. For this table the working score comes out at 4037 angstrom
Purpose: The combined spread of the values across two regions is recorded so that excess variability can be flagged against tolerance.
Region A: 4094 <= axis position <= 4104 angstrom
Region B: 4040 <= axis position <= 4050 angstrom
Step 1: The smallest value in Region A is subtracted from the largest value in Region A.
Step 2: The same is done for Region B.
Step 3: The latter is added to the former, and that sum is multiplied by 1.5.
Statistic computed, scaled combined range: 7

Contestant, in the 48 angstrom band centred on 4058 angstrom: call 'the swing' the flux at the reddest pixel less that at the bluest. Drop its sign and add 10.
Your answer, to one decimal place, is 10.9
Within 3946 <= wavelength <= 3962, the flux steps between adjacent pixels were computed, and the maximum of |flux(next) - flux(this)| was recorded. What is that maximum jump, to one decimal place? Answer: 1.8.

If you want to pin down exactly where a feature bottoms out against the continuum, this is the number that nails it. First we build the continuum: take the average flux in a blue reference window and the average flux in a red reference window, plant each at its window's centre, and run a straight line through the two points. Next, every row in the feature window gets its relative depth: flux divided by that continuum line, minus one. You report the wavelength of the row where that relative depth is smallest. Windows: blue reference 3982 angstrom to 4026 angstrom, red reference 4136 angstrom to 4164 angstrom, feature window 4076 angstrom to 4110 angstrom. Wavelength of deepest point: 4101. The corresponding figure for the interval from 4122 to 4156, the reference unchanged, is 4143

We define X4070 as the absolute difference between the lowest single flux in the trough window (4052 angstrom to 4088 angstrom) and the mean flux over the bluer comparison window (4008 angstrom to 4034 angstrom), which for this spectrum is 1.1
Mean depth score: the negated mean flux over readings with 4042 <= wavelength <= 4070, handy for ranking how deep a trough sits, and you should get -6.2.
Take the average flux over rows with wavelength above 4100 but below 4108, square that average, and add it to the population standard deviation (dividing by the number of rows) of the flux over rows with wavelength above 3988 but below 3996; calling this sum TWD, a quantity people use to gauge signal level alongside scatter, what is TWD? 32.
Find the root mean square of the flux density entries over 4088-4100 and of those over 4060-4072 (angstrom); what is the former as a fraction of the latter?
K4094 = 1.11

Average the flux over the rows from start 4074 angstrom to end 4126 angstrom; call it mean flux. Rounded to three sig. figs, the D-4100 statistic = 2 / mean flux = 0.303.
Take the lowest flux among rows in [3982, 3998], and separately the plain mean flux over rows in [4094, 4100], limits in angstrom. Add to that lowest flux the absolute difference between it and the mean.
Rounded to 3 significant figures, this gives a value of 6.57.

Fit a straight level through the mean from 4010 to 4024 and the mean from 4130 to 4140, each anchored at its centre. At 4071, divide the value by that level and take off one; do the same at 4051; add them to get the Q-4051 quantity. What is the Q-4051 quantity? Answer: -0.12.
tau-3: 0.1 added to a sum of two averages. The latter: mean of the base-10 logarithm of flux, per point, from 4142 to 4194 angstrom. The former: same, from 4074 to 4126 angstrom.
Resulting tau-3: 1.74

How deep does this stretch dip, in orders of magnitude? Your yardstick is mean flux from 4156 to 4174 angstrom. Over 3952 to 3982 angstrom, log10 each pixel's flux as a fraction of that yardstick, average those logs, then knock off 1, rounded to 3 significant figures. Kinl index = -1.29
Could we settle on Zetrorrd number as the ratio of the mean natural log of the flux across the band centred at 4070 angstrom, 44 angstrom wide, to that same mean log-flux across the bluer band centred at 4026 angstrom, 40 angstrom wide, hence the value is 0.99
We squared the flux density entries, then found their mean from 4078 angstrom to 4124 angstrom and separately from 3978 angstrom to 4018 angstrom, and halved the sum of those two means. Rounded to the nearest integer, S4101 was 42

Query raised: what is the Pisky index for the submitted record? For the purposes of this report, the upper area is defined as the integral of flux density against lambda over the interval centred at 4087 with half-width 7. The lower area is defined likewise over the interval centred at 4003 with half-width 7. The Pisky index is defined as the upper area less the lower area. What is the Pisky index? 5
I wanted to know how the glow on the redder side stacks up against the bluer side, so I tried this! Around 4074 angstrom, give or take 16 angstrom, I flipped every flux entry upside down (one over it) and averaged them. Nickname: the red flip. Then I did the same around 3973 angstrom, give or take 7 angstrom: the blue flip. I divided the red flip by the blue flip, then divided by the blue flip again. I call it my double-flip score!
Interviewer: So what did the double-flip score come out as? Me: 0.71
